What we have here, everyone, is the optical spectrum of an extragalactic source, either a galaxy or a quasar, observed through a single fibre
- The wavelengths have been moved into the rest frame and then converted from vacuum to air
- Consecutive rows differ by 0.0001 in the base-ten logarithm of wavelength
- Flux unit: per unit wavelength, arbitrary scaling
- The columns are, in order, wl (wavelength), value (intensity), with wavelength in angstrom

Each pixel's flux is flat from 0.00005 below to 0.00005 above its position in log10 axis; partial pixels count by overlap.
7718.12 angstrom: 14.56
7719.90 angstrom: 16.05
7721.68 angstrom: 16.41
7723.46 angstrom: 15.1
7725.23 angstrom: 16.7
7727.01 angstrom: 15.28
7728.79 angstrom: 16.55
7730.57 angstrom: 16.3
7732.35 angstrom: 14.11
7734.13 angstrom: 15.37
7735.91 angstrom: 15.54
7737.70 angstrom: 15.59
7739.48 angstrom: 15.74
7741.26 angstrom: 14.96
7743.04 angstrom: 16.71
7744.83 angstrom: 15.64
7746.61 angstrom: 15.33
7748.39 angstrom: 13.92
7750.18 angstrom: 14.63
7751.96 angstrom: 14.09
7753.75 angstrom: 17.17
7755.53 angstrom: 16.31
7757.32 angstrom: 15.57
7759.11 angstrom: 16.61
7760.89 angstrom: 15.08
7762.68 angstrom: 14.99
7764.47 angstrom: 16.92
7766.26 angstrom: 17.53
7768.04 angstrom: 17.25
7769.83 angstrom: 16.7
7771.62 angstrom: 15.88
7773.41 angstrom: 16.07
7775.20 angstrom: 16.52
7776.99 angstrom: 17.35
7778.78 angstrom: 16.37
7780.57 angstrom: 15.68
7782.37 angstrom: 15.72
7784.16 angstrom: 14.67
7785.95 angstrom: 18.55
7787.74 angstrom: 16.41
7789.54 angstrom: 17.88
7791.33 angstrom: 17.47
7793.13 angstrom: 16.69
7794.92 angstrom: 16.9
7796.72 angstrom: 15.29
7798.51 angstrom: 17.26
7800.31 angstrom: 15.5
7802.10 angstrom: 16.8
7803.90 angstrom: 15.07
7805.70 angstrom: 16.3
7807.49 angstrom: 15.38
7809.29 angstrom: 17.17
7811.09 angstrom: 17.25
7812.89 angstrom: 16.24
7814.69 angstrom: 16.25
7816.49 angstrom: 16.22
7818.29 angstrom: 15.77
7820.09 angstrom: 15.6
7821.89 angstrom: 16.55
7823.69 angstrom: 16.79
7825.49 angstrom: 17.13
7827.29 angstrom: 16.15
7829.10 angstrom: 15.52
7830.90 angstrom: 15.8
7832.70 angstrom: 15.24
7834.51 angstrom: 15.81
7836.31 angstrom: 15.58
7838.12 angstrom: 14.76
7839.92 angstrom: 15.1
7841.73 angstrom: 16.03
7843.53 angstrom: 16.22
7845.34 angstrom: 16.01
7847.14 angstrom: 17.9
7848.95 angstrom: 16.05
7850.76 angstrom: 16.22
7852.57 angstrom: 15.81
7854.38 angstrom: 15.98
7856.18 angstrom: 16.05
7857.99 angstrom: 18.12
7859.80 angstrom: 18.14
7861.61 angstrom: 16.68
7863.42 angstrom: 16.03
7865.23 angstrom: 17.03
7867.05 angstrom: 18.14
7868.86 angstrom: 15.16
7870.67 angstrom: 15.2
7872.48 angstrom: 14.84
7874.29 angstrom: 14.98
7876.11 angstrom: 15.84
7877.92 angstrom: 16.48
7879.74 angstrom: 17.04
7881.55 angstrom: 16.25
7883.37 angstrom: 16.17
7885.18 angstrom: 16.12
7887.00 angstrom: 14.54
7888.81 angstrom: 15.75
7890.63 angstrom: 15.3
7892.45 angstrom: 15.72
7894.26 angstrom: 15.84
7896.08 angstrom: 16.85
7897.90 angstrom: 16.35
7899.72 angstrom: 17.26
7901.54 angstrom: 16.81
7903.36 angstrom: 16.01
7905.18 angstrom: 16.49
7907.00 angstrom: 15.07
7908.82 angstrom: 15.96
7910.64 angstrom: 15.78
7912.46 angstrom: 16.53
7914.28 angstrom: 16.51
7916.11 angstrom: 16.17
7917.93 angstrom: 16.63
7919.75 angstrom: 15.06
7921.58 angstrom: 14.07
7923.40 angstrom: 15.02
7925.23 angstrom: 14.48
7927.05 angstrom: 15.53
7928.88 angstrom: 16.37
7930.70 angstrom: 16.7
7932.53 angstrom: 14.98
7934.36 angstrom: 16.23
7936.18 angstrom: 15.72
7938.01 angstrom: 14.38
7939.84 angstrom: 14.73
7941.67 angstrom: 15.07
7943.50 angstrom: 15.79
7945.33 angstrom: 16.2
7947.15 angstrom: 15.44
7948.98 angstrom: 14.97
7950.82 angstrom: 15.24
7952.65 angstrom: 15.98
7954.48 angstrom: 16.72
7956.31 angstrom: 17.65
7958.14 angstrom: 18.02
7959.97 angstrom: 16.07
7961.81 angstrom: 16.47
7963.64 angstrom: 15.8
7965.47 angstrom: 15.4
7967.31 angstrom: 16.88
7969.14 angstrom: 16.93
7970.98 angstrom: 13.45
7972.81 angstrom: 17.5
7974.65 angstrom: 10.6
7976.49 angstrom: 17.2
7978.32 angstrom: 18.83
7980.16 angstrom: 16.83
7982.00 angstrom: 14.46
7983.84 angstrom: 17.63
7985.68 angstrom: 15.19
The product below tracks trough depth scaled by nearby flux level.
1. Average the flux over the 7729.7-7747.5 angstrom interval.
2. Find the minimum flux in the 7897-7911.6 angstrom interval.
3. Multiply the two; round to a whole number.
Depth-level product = 234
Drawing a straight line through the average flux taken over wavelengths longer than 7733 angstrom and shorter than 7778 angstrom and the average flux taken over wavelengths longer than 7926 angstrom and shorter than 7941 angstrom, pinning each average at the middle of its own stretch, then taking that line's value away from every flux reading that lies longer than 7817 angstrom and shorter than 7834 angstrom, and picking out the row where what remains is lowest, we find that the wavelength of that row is 7832.70 angstrom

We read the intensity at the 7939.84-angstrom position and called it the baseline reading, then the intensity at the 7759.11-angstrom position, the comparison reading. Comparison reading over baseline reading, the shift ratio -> 1.13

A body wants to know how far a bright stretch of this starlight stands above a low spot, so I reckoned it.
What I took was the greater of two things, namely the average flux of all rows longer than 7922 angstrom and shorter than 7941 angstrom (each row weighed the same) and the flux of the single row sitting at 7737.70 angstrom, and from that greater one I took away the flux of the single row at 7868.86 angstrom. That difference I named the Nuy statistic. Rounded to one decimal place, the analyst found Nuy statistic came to 0.4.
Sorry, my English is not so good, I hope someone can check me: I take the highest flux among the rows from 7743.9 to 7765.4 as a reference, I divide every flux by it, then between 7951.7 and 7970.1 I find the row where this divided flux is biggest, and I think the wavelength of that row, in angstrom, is 7958.14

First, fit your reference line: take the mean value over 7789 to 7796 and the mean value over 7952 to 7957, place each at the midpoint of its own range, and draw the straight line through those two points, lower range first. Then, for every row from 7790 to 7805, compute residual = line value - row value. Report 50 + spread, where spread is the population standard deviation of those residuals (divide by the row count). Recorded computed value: 50.87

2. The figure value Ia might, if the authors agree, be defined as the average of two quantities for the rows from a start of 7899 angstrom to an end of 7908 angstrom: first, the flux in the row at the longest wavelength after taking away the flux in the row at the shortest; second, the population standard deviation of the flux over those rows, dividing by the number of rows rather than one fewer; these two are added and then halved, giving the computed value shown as -0.7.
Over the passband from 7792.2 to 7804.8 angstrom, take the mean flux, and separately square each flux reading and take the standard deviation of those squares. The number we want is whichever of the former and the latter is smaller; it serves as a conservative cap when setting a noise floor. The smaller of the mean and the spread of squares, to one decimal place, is 16.2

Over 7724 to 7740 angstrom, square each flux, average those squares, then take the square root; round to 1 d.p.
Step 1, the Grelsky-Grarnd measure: 15.7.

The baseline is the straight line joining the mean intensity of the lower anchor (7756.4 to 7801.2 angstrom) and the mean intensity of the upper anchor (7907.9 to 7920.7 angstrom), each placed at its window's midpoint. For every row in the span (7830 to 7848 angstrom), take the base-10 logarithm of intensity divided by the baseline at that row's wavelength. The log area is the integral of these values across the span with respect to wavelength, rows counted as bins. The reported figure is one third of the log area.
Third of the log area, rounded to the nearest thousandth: -0.074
